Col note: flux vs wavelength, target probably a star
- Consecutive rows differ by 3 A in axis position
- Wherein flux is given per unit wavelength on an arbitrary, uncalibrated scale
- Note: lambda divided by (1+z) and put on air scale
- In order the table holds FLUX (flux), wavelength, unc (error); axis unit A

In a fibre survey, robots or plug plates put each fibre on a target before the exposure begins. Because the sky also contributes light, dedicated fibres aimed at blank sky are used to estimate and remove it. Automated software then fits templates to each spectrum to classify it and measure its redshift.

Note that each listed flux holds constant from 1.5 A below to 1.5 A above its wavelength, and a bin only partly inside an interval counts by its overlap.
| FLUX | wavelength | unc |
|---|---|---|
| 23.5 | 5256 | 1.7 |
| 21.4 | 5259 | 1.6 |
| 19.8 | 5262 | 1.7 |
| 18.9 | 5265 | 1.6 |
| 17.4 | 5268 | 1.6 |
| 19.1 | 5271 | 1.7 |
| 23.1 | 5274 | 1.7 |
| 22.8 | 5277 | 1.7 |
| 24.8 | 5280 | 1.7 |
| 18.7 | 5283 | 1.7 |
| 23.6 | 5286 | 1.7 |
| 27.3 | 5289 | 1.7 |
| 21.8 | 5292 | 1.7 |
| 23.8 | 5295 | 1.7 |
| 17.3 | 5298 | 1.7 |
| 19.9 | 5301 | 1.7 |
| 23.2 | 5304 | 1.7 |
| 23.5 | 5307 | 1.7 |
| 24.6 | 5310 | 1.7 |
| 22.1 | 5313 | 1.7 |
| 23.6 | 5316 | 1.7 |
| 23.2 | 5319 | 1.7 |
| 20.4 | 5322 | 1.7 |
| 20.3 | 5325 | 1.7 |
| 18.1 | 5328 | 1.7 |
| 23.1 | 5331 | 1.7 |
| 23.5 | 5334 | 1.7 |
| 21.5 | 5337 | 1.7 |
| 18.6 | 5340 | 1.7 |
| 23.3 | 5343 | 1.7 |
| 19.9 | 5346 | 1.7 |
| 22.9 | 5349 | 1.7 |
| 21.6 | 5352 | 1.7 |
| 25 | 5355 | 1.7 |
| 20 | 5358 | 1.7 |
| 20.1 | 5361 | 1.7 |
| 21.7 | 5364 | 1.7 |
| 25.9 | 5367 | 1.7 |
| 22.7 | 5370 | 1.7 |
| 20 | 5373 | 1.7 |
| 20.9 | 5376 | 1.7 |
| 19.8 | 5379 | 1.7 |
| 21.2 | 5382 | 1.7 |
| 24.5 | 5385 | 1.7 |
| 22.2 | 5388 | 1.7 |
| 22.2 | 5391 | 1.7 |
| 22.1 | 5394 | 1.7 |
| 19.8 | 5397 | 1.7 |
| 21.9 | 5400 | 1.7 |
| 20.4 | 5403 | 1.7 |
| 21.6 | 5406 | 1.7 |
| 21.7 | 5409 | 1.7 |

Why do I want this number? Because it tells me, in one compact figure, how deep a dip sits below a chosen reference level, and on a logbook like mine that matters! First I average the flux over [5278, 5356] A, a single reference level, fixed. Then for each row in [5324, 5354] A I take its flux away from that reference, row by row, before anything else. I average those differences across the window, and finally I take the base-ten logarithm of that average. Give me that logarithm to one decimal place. -0.1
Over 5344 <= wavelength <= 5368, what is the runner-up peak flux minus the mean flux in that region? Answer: 2.9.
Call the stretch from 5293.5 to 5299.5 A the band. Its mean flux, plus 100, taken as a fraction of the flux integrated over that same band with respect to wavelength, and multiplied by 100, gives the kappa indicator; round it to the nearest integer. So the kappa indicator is 98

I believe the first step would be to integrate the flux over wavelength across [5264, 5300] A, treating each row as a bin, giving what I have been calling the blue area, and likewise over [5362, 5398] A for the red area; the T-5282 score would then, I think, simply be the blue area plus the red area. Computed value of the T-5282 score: 1565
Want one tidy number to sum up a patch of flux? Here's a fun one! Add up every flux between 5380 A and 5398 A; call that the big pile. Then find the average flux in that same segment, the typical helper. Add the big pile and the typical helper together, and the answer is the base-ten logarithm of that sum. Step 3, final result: 2.19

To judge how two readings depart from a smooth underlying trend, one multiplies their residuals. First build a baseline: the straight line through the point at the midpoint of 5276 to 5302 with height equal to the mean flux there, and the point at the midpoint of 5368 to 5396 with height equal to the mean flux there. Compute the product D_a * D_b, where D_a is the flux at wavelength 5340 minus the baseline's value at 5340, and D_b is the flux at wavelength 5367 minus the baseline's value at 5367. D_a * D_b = -14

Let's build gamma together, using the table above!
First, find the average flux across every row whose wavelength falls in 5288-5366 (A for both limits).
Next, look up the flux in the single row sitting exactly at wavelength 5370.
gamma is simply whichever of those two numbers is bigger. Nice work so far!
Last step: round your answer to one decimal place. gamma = 22.7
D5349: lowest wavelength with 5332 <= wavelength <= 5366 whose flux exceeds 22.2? 5334 A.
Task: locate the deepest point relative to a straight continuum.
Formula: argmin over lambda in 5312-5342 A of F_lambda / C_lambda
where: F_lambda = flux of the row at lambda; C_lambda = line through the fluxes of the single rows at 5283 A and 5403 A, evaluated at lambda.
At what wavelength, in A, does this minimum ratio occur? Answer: 5328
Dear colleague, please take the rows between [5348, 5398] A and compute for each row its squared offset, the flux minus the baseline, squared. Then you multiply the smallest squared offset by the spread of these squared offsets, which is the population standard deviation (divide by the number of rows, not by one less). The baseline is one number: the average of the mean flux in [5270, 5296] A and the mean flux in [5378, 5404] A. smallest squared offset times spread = 0.0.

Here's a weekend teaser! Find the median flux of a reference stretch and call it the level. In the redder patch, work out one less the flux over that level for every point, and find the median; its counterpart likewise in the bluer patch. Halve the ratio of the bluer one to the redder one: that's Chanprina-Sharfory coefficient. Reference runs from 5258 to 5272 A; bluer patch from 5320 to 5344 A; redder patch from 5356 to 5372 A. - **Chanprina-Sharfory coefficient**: 0.36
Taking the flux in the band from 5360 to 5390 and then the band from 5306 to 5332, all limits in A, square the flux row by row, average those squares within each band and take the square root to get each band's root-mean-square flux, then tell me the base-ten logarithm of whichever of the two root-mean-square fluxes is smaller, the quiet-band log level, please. 1.34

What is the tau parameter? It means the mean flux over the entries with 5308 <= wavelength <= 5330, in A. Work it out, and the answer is 21.8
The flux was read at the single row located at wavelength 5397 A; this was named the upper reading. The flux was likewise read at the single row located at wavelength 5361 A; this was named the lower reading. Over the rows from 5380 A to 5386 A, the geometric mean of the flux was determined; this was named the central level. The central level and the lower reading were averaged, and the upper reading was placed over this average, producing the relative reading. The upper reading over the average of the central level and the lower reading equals 0.92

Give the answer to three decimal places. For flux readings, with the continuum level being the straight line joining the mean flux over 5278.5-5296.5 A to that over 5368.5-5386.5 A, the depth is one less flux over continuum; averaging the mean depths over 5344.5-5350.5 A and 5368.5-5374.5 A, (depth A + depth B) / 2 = 0.023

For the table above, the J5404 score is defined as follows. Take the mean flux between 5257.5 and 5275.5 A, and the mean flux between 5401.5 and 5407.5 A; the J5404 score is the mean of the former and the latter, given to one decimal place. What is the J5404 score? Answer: 20.5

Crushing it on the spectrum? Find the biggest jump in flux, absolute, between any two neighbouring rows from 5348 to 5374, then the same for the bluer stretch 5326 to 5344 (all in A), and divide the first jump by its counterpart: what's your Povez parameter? 1.00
